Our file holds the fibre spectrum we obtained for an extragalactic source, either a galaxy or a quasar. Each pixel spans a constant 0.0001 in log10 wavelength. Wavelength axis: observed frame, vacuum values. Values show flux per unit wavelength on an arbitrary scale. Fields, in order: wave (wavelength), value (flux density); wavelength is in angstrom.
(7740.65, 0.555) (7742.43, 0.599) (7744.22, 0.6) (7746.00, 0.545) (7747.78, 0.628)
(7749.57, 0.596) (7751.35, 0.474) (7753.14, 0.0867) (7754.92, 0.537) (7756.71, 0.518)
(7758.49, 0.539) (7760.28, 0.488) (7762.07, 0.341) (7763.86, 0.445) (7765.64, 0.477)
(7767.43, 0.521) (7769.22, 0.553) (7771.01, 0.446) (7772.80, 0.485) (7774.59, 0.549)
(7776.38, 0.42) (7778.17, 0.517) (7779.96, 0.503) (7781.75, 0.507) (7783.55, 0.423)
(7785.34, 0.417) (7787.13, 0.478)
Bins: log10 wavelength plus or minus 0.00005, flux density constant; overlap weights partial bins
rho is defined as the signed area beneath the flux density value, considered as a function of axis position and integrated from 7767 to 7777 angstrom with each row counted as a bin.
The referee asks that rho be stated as 5.0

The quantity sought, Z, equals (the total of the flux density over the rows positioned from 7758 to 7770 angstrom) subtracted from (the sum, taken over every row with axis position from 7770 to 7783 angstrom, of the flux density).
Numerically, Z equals 0.1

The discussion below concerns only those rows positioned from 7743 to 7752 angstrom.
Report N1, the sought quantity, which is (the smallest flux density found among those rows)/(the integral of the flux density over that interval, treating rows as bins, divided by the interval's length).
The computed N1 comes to 0.83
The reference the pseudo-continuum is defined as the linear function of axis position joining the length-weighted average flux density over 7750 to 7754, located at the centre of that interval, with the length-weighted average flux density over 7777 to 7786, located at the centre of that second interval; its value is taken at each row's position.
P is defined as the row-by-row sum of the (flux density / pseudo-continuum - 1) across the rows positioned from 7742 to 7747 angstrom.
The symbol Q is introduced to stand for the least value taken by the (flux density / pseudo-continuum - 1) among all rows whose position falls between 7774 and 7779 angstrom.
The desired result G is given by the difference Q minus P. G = -3.35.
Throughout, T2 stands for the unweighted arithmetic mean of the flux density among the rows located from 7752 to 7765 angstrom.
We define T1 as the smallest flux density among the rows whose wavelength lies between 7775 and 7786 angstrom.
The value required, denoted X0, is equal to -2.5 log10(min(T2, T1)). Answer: 0.95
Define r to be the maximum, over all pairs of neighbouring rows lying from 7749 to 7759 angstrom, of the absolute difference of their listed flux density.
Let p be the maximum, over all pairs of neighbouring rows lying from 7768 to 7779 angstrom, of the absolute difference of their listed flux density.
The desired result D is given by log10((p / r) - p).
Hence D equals -0.80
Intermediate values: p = 0.129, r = 0.450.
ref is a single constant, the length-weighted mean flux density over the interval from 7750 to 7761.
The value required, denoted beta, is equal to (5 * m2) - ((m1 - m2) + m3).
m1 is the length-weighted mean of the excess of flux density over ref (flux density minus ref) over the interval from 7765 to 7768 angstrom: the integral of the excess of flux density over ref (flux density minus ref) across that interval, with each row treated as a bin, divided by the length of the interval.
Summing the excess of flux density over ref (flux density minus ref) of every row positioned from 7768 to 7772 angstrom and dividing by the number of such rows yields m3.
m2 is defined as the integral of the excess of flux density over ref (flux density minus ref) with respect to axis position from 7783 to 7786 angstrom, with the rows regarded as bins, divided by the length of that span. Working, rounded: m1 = 0.052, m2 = -0.03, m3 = 0.053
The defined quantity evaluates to -0.3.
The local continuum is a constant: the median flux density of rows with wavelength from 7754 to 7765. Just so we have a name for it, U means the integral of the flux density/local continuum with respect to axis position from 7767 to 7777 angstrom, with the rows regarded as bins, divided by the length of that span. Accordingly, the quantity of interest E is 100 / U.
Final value 101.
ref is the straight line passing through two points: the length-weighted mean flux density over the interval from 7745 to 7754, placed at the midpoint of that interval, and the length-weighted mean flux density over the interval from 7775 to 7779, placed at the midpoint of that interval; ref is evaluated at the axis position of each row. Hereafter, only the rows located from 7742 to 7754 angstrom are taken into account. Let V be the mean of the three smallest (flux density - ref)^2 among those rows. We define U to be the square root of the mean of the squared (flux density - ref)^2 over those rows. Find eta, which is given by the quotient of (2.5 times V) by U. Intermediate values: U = 0.058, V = 0.0074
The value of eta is 0.3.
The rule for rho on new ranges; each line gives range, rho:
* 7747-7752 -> 2.8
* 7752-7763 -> 4.6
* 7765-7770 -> 2.6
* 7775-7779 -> 1.9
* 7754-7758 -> 2.1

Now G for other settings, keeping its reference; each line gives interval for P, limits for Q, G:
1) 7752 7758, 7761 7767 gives -0.47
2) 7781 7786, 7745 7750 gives 1.11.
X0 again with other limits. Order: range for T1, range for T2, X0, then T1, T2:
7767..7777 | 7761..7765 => 1.01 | 0.42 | 0.39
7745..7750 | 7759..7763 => 0.96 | 0.545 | 0.41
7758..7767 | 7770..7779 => 1.17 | 0.341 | 0.48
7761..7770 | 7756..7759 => 1.17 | 0.341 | 0.53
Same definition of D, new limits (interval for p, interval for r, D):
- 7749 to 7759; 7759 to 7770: 0.42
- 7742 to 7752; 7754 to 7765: -0.15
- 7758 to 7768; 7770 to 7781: 0.00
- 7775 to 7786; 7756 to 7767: -0.25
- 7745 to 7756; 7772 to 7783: 0.48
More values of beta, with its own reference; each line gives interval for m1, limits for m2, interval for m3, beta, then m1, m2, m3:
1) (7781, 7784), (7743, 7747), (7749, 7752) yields 0.7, 0.023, 0.13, 0.089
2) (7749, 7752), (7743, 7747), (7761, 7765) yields 0.7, 0.087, 0.13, -0.053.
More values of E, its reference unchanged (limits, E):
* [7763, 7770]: 101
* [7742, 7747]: 87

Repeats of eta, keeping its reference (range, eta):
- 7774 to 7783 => 0.8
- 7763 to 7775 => 0.2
